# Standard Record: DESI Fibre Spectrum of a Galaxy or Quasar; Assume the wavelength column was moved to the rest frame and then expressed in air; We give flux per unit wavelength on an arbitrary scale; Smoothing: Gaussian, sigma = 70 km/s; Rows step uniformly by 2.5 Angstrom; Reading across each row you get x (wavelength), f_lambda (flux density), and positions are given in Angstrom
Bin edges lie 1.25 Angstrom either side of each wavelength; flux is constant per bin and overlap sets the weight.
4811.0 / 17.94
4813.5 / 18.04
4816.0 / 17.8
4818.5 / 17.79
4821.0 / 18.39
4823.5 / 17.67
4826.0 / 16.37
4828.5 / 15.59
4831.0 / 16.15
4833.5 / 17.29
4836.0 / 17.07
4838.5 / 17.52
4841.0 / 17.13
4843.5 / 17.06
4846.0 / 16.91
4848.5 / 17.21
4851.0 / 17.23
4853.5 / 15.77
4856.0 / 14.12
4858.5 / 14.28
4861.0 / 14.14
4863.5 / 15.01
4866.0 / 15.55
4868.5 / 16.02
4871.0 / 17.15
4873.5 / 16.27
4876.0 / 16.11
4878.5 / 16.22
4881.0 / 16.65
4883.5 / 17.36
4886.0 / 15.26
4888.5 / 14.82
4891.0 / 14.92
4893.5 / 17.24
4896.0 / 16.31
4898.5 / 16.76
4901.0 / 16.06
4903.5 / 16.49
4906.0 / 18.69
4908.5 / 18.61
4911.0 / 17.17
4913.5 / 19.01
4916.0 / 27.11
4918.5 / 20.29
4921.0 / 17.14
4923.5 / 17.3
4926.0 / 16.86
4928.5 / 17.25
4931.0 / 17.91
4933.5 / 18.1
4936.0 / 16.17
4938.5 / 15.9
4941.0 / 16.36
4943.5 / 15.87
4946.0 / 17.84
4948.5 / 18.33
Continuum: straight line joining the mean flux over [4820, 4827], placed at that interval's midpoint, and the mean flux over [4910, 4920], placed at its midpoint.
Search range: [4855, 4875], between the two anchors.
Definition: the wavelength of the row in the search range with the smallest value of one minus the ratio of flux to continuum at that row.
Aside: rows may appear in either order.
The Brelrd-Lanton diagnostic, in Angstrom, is 4871.0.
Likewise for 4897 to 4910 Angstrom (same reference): 4906.0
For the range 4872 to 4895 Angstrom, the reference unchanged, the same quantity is 4883.5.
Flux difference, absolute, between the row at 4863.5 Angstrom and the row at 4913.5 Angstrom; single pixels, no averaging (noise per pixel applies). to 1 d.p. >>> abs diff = 4.0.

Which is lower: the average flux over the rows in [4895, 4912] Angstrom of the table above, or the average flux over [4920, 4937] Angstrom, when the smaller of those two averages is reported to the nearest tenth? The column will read 17.2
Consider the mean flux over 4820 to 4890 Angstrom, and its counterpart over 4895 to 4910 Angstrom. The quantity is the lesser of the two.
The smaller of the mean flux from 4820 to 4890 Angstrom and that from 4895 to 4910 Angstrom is 16.3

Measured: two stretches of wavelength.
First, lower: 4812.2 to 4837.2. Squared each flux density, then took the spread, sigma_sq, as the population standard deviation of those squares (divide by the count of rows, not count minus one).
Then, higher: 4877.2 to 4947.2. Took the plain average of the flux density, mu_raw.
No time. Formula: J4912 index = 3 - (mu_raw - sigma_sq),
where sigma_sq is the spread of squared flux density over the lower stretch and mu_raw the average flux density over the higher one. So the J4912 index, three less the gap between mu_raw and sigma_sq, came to 15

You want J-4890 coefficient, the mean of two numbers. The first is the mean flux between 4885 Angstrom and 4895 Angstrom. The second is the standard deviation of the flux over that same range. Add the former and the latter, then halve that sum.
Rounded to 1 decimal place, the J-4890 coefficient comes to 8.3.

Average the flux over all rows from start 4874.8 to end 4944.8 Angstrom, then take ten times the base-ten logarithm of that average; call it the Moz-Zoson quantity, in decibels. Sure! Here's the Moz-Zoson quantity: 12.38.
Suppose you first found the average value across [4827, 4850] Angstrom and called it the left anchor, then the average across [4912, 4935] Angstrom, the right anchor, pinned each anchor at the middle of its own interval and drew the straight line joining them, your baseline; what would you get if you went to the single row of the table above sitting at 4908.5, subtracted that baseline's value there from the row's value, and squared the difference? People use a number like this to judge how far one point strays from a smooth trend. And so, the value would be 0.00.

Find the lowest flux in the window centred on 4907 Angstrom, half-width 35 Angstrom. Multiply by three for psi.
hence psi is 44.5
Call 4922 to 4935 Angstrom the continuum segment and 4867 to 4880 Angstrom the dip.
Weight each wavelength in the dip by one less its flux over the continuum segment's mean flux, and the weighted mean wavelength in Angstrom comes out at 4873.8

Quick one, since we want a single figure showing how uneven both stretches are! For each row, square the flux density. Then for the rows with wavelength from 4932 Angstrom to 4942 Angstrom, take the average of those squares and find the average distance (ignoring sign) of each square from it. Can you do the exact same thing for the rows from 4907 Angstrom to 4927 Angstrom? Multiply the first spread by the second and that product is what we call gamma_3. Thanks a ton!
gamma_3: 2449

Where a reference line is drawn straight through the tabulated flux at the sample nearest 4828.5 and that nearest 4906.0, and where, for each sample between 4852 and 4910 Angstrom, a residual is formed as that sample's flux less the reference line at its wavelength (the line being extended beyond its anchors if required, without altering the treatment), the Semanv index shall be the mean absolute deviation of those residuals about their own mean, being 0.80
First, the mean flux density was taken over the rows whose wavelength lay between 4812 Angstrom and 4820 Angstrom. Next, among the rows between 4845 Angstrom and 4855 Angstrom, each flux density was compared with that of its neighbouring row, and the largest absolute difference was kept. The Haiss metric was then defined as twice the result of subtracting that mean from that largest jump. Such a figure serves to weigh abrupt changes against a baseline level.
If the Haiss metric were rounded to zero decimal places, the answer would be -33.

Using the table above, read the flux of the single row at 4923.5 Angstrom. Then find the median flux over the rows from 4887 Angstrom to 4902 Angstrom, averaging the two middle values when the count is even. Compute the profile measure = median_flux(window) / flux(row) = 0.94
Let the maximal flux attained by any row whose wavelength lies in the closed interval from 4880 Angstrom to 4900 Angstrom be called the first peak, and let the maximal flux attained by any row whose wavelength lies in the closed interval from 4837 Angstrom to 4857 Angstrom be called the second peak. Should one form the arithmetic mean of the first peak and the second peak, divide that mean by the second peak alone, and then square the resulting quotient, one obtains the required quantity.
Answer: 0.99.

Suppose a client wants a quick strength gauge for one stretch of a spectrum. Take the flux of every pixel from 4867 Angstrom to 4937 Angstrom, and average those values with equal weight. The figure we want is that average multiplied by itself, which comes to 300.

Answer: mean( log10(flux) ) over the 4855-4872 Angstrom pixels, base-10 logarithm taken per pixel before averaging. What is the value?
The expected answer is 1.18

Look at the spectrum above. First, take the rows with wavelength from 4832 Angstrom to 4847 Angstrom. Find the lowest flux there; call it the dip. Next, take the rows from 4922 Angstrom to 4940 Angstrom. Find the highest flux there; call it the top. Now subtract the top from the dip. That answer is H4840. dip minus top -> -1.2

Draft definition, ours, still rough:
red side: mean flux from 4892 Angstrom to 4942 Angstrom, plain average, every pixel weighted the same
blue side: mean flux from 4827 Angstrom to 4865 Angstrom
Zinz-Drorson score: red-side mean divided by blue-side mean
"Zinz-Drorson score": 1.10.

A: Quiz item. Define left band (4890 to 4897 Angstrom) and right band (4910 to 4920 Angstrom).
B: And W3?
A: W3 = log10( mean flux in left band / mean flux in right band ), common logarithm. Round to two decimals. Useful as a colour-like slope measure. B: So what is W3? -0.11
